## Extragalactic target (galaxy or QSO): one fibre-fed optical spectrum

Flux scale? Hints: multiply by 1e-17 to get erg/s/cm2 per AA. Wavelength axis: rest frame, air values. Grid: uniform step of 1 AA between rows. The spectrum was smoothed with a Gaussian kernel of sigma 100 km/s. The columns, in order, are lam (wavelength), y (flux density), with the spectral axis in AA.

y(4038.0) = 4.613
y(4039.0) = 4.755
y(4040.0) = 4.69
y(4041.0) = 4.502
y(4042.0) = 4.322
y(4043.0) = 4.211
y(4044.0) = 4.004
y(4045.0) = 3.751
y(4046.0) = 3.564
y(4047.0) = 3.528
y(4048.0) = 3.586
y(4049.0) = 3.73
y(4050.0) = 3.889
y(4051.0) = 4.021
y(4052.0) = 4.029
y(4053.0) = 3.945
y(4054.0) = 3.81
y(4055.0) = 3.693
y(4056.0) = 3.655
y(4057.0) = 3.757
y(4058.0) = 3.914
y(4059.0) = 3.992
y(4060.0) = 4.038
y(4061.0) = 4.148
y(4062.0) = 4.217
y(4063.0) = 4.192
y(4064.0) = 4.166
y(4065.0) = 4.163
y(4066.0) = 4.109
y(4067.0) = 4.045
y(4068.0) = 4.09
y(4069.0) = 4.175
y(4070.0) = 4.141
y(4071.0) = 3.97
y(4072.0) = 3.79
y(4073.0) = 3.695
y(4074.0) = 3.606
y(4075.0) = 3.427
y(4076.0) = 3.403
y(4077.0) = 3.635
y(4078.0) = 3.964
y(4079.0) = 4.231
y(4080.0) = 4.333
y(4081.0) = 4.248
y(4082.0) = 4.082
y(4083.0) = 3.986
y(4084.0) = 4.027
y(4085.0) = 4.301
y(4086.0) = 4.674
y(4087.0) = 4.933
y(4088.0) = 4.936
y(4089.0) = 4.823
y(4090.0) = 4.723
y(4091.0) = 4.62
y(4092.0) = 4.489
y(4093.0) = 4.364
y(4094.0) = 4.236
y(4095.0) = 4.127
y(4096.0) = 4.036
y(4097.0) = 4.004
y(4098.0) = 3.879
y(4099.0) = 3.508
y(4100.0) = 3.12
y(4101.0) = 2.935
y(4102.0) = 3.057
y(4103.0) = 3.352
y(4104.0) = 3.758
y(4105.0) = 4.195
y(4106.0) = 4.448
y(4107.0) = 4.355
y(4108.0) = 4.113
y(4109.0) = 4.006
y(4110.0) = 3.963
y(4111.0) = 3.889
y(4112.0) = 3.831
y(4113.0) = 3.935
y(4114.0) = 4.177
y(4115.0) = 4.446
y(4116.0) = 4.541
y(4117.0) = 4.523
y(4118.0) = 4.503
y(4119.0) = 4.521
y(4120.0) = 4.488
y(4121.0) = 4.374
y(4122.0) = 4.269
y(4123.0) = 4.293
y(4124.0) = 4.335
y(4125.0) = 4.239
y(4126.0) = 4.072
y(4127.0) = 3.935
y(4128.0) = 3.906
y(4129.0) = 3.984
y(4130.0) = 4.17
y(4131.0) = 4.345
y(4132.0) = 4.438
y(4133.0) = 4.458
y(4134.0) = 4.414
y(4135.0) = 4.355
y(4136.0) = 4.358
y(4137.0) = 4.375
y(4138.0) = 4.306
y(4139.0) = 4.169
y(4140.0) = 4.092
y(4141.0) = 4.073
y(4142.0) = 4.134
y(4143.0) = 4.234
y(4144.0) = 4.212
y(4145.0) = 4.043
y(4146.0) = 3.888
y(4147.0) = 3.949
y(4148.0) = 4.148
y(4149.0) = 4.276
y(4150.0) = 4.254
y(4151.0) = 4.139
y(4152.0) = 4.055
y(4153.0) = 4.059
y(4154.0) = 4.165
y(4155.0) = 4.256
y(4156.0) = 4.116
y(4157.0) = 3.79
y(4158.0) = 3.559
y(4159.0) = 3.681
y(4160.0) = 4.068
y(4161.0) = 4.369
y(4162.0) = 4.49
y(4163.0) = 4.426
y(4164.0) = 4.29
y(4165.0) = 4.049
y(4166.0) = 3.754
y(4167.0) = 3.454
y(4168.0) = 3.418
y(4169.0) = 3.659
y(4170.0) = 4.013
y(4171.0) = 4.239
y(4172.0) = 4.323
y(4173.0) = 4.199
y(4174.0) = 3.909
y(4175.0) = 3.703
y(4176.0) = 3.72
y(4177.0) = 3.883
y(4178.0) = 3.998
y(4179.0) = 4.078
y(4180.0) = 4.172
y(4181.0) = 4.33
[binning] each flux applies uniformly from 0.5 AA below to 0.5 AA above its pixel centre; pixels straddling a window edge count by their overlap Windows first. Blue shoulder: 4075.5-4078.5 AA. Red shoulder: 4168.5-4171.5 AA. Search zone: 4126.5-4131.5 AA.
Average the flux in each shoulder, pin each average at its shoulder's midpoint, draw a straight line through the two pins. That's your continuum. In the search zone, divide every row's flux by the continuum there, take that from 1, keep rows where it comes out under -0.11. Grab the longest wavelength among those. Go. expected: 4131.0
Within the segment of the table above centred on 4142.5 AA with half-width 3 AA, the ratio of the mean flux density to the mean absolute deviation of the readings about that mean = 67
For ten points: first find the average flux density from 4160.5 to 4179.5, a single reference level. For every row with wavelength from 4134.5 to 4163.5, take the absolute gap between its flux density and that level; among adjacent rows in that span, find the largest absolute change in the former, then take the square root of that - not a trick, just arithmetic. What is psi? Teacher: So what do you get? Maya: 0.55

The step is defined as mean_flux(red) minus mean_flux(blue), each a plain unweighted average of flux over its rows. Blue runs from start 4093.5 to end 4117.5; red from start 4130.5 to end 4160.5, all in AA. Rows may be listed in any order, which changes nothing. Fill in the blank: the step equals 0.21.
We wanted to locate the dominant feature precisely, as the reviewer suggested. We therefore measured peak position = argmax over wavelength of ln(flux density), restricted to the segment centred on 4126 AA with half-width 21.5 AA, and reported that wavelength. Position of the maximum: 4116.0 AA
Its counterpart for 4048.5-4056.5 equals 4052.0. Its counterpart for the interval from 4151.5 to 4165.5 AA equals 4162.0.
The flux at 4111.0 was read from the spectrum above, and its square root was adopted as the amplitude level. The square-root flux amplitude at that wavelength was 1.97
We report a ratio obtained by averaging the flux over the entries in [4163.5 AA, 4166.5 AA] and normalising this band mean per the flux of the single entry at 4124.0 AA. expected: 0.93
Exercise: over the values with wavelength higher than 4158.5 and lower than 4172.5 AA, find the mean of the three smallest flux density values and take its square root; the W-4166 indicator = 1.87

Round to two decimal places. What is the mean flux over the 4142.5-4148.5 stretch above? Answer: 4.08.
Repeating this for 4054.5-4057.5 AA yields 3.70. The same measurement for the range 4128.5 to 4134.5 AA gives 4.30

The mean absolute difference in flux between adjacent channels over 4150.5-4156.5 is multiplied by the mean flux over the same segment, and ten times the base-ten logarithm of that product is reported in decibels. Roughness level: -5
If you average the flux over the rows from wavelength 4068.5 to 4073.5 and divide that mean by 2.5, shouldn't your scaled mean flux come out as 1.58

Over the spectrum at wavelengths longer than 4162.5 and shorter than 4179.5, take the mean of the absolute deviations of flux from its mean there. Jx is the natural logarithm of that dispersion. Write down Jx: -1.41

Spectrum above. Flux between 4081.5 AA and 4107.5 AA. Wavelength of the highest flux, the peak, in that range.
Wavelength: 4088.0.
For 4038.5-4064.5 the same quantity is 4039.0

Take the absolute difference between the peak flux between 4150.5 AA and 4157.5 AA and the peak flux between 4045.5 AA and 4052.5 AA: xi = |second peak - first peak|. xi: 0.23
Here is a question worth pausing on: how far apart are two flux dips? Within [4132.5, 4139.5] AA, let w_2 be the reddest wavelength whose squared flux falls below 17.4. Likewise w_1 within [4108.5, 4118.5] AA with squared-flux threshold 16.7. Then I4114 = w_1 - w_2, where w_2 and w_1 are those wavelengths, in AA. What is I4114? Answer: -26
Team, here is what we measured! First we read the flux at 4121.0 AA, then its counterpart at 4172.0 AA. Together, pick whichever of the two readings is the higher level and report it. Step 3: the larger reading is 4.37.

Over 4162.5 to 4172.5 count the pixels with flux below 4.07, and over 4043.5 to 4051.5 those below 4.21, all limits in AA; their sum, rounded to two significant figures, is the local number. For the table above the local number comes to 14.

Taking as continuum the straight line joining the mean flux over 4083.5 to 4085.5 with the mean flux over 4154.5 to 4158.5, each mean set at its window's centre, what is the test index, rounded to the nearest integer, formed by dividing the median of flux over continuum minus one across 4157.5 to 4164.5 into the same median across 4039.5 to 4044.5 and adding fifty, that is 50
